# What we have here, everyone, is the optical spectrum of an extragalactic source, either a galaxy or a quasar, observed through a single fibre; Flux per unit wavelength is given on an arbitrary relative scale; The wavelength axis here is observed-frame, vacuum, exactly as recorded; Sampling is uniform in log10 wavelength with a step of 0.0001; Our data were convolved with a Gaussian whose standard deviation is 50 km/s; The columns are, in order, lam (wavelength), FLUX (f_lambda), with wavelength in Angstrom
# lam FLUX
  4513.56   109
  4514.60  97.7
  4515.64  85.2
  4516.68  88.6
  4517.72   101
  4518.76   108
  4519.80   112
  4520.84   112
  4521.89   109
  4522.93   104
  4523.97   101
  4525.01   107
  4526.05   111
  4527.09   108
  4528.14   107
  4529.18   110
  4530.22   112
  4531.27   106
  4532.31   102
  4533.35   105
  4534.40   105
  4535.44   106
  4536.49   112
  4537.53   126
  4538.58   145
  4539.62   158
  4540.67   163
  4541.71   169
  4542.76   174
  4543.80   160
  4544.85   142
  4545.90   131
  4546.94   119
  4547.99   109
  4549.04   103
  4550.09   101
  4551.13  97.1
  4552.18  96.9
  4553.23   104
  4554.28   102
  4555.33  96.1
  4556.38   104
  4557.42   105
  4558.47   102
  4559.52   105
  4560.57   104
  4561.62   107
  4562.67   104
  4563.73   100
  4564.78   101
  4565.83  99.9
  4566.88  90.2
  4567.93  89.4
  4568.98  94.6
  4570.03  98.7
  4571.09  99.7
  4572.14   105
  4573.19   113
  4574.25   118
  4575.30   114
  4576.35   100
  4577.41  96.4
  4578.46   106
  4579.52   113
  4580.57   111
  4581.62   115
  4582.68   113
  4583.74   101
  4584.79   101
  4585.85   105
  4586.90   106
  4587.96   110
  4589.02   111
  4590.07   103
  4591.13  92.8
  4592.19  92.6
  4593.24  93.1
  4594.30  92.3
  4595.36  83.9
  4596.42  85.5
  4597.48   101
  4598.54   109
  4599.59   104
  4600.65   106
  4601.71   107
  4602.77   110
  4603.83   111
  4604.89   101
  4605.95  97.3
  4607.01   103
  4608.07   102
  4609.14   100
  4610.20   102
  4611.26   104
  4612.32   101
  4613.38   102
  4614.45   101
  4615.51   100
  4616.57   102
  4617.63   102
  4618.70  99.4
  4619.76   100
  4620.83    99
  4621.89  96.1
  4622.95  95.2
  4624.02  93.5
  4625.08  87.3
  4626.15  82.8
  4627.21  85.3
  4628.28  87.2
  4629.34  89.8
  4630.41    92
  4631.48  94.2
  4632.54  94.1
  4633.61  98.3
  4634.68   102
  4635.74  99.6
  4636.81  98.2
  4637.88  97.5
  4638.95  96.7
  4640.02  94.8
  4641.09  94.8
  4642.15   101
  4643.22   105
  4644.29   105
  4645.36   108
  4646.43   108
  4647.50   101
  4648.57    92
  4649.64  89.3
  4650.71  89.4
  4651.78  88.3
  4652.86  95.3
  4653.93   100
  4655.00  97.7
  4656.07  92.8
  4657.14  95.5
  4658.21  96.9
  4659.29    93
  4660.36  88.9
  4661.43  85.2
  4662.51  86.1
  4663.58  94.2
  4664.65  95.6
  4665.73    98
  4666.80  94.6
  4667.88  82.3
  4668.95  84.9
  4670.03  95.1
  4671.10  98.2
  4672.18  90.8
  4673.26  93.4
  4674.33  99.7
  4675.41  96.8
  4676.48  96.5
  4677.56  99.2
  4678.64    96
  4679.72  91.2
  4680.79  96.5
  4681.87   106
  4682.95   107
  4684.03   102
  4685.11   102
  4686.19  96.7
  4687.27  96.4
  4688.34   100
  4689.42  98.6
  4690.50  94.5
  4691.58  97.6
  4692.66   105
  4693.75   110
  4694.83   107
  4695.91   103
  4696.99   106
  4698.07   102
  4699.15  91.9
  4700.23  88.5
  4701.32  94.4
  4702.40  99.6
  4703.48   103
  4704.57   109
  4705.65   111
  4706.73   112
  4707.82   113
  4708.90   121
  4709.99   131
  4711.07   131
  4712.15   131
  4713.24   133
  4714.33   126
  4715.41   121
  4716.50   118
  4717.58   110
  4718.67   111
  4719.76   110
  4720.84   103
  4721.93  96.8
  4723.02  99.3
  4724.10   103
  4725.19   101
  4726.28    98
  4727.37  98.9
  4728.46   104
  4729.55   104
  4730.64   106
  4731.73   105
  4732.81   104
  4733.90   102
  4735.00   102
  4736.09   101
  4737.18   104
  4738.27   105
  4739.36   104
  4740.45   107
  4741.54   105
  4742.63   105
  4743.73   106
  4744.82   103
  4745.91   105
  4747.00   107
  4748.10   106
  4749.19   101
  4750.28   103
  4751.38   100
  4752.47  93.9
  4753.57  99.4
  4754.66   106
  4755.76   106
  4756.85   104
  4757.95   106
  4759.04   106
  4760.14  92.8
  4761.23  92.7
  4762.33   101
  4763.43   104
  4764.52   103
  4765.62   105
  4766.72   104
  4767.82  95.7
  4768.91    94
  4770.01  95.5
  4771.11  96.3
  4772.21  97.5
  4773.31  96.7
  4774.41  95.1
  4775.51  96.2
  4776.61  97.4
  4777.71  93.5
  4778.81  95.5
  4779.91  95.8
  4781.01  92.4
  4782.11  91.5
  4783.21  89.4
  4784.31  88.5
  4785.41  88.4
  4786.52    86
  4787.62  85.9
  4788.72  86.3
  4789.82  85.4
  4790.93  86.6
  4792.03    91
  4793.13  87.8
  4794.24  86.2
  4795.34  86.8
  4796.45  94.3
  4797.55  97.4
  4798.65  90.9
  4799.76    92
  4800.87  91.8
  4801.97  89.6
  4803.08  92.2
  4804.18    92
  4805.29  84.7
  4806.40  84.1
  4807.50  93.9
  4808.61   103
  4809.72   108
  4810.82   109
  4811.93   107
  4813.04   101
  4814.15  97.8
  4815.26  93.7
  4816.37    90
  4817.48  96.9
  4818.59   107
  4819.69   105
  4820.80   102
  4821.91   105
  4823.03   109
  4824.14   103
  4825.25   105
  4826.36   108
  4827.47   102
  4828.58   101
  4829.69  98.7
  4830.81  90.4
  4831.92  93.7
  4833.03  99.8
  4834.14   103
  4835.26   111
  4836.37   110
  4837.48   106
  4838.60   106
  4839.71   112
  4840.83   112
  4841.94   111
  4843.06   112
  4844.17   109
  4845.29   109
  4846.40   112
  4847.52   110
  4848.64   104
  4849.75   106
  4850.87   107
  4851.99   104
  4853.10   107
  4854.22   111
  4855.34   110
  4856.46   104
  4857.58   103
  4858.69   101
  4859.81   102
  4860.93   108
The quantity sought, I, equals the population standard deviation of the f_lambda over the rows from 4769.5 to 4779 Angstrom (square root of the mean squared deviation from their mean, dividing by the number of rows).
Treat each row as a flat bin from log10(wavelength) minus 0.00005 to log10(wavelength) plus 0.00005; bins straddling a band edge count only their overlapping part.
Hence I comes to 1.2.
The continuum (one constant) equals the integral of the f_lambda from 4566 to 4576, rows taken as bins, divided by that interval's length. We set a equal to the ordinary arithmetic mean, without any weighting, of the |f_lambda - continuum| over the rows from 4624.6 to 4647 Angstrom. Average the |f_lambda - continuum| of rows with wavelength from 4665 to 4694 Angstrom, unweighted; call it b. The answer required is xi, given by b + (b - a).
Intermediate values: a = 8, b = 6.4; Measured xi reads 5.1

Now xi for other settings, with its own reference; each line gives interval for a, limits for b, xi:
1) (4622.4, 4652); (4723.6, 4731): -3.5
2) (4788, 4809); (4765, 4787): 4.1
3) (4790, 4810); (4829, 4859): 0.1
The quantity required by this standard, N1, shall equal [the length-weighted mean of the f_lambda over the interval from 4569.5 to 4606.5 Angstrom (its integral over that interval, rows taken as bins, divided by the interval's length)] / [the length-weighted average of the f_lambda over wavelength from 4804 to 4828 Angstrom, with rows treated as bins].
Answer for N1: 1.03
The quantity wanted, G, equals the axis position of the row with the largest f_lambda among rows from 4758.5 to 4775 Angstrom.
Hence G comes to 4759.04 Angstrom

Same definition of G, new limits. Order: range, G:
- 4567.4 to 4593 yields 4574.25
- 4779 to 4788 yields 4779.91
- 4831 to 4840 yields 4839.71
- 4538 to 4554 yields 4542.76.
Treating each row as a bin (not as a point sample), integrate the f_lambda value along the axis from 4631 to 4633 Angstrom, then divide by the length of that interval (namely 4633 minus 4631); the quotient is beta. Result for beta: 94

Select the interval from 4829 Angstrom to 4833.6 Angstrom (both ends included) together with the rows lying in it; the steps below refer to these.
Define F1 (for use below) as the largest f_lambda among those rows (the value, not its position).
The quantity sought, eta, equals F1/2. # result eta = 50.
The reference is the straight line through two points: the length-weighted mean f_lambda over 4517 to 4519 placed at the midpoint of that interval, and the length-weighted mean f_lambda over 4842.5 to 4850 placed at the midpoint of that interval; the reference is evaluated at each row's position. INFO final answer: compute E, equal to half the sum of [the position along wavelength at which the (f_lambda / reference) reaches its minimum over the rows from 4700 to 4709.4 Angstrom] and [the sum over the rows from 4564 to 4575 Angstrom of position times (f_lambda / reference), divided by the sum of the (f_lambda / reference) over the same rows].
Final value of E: 4635.0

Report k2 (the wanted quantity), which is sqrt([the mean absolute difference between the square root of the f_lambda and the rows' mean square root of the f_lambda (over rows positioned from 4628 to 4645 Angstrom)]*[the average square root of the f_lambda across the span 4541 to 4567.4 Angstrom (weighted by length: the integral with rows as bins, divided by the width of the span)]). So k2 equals 1.46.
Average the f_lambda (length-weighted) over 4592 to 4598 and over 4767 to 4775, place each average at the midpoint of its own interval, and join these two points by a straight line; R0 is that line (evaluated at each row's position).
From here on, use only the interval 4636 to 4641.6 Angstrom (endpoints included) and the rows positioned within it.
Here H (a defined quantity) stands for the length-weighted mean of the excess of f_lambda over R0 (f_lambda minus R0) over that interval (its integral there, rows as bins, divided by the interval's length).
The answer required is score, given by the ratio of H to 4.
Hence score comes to 1.0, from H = 4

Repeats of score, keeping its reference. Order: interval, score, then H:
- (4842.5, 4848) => 3.1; 12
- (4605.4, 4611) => 2.3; 9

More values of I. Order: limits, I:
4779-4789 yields 3.2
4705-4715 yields 8.6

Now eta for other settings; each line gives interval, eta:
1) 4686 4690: 50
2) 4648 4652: 46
